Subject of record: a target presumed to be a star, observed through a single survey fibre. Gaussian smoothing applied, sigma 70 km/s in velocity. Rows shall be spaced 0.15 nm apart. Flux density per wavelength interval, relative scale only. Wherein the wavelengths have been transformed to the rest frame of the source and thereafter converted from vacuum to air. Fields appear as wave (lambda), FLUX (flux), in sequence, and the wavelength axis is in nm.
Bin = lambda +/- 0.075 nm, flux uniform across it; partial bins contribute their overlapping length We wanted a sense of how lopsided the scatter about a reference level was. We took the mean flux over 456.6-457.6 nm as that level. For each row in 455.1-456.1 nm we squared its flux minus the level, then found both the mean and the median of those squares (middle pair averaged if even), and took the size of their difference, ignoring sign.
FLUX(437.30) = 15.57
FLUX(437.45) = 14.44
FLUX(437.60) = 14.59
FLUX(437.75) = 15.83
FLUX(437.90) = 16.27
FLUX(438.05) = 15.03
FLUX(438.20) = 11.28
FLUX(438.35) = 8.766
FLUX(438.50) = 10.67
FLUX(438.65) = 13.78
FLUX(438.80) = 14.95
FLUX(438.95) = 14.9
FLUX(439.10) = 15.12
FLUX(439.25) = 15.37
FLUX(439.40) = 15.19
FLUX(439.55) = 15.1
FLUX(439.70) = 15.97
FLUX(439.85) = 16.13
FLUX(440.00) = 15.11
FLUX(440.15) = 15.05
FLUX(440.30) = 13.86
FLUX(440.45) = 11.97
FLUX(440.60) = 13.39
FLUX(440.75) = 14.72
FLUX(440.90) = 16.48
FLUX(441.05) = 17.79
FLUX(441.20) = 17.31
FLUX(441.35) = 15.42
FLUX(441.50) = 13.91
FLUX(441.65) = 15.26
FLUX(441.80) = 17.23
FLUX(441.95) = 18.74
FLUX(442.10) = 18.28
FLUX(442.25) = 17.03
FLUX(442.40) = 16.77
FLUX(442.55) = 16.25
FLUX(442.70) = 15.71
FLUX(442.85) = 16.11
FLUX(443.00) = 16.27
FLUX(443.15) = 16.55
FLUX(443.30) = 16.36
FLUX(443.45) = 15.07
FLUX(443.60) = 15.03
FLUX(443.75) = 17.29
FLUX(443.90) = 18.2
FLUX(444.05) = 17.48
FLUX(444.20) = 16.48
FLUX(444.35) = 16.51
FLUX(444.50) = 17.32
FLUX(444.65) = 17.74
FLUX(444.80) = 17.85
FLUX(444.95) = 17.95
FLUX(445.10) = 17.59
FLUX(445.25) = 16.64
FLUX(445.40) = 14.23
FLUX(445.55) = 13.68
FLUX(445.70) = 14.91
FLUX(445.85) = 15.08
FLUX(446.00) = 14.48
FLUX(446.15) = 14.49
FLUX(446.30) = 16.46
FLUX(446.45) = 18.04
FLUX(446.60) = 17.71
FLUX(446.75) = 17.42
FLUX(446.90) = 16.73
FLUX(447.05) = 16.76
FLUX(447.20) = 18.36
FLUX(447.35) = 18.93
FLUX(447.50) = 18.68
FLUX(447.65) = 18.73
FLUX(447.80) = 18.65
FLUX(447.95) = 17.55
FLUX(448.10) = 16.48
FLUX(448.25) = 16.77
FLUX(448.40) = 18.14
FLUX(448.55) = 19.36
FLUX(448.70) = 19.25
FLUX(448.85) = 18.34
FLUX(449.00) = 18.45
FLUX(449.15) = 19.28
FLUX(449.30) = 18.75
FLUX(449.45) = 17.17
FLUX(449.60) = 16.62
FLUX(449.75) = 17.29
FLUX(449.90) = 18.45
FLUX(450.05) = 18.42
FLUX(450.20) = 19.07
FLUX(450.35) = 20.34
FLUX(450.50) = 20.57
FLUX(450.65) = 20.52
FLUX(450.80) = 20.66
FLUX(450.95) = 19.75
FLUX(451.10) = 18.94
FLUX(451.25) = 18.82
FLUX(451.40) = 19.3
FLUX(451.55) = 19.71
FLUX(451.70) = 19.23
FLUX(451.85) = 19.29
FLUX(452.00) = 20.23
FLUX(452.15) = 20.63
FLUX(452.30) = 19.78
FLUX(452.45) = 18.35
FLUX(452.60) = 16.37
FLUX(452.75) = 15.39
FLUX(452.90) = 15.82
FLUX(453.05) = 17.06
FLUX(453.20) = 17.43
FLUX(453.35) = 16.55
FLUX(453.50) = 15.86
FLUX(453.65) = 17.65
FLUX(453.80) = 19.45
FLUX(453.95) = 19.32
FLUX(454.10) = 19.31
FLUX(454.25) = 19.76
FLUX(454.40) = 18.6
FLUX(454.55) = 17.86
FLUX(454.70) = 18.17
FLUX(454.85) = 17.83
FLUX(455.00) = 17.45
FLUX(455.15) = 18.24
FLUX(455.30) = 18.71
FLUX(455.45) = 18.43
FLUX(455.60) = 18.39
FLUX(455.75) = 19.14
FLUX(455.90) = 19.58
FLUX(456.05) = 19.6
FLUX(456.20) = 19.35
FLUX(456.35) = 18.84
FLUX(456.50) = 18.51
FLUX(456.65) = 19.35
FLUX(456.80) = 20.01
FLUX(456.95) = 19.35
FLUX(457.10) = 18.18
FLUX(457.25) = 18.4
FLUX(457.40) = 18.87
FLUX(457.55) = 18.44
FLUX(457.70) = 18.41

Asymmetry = 0.0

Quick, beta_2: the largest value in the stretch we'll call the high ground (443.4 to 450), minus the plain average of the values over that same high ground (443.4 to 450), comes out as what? 2.2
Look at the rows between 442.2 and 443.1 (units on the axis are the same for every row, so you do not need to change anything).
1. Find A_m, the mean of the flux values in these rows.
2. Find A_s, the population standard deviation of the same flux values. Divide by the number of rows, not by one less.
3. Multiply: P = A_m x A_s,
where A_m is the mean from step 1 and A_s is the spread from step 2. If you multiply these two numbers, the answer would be 7.1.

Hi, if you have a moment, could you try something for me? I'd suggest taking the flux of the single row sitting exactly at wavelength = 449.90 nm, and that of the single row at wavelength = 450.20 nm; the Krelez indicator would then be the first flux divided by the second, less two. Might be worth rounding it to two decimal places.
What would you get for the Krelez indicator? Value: -1.03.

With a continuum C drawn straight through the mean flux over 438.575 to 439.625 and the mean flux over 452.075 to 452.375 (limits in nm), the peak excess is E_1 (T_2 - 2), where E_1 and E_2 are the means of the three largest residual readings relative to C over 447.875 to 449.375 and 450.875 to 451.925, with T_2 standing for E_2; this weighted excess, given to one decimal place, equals -1.1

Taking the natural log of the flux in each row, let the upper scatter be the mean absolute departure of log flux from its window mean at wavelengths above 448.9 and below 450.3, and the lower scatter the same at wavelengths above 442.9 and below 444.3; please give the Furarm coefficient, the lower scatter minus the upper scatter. 0.00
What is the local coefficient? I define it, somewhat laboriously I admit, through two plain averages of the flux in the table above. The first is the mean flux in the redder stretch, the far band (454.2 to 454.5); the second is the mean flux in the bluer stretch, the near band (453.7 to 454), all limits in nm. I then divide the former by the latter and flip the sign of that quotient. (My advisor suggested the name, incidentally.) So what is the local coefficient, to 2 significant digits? -0.99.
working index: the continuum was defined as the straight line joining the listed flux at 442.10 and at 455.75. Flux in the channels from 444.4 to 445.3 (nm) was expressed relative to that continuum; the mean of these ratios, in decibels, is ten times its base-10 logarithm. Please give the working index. -0.23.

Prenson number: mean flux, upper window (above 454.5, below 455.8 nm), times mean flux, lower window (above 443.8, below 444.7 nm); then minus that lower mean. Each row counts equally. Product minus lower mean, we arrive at 298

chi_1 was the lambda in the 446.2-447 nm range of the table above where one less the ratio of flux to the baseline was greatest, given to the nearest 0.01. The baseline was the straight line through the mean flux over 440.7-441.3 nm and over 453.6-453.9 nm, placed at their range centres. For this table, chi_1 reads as 446.30 nm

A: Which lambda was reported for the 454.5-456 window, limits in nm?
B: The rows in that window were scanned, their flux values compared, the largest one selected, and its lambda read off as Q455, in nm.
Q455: 455.90 nm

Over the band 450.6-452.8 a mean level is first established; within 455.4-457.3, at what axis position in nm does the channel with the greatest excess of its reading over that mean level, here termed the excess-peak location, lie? 456.80 nm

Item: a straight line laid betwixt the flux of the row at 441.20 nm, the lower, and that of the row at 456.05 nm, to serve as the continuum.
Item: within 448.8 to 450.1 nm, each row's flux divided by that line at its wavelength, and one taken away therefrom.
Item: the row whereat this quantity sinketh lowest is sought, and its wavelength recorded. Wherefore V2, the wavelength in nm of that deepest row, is 449.60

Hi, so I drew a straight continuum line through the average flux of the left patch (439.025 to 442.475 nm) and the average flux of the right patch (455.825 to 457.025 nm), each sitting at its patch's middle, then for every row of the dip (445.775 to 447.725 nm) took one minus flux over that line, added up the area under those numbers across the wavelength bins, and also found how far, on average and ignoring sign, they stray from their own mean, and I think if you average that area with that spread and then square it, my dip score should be 0.0014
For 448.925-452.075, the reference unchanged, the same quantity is 0.0061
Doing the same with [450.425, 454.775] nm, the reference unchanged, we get 0.0002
